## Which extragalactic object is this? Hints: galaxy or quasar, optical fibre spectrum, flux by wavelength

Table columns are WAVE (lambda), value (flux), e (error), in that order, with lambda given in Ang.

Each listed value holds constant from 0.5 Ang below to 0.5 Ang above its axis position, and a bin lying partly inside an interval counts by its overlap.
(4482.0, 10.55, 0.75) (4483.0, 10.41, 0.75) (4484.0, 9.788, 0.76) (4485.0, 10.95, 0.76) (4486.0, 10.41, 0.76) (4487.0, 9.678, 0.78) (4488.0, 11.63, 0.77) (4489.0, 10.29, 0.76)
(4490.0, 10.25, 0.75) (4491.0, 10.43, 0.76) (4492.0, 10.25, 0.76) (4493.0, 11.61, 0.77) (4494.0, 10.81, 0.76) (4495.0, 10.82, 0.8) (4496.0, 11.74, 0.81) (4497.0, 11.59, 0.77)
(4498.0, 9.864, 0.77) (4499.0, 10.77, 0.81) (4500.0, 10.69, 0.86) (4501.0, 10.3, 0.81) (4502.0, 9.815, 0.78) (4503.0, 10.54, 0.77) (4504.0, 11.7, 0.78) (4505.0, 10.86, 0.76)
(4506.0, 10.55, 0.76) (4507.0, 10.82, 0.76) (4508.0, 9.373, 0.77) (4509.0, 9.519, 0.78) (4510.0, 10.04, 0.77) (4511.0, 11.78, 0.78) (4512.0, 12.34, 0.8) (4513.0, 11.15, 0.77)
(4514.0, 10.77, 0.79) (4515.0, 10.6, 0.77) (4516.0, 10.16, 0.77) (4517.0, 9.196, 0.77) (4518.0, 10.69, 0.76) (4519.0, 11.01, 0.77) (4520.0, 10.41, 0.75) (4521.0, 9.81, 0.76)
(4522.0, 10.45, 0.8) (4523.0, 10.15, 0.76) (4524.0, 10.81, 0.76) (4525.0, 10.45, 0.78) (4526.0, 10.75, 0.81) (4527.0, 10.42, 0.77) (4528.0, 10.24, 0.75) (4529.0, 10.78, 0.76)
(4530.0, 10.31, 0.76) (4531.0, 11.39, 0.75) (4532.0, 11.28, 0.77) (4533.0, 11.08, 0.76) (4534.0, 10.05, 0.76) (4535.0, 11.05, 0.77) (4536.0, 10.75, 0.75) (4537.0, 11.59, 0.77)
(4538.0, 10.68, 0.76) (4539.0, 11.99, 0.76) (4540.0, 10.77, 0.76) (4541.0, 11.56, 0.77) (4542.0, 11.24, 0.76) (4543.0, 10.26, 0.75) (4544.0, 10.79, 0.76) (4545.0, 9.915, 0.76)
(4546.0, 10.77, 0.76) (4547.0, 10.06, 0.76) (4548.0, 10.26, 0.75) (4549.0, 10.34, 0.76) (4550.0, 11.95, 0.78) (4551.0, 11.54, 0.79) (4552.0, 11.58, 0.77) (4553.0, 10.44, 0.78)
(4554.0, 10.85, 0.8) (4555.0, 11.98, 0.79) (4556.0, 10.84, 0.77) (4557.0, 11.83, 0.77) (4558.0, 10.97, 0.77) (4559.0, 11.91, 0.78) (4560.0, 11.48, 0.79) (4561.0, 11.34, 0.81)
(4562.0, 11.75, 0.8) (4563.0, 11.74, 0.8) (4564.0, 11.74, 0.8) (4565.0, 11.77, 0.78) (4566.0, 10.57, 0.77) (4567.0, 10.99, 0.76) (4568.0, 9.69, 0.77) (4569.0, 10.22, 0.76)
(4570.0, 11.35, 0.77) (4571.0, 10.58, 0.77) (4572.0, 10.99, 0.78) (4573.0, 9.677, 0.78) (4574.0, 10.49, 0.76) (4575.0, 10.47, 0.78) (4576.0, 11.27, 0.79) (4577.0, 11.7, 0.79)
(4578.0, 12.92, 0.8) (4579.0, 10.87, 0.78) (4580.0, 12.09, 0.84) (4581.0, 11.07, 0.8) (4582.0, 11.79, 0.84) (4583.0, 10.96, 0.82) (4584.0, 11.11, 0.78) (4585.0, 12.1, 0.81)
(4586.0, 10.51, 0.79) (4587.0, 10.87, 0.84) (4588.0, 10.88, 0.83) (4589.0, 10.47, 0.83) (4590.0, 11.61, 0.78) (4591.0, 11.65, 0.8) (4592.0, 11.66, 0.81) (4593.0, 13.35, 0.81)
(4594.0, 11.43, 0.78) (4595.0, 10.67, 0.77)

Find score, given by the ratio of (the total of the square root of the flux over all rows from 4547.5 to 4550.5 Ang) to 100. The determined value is 0.099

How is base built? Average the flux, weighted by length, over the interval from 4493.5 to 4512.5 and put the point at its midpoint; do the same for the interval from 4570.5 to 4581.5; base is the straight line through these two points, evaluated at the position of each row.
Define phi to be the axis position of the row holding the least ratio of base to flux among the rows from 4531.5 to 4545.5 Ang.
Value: 4539.0 Ang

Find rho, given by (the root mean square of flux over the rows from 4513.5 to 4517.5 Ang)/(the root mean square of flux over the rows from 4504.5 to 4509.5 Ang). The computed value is 1.00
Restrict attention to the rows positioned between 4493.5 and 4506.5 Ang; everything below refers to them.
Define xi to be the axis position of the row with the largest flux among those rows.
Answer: 4496.0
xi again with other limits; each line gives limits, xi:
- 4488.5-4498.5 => 4496.0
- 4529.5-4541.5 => 4539.0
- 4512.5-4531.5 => 4531.0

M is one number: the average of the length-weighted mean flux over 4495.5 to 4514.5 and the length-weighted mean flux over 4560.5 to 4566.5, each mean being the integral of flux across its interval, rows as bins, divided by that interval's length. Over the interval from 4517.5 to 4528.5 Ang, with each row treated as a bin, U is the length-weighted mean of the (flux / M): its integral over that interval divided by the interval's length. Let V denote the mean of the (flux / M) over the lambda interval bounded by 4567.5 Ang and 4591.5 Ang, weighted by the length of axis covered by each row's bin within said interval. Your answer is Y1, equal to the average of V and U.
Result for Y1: 0.968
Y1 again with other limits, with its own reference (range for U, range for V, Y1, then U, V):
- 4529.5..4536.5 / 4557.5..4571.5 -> 0.989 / 0.98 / 1.00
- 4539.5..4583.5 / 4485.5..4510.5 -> 0.974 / 1.00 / 0.95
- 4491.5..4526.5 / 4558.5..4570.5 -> 0.983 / 0.96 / 1.01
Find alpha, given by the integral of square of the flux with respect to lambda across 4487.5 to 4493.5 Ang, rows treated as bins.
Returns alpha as 695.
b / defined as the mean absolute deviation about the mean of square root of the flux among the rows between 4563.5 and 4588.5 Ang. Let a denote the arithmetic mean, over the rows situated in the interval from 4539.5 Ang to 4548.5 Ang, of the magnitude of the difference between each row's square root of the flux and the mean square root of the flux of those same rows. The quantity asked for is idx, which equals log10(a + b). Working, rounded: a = 0.068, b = 0.086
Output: -0.81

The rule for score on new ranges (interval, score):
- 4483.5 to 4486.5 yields 0.097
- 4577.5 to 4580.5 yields 0.104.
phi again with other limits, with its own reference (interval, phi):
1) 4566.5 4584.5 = 4578.0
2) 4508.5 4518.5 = 4512.0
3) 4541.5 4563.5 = 4555.0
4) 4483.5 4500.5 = 4496.0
